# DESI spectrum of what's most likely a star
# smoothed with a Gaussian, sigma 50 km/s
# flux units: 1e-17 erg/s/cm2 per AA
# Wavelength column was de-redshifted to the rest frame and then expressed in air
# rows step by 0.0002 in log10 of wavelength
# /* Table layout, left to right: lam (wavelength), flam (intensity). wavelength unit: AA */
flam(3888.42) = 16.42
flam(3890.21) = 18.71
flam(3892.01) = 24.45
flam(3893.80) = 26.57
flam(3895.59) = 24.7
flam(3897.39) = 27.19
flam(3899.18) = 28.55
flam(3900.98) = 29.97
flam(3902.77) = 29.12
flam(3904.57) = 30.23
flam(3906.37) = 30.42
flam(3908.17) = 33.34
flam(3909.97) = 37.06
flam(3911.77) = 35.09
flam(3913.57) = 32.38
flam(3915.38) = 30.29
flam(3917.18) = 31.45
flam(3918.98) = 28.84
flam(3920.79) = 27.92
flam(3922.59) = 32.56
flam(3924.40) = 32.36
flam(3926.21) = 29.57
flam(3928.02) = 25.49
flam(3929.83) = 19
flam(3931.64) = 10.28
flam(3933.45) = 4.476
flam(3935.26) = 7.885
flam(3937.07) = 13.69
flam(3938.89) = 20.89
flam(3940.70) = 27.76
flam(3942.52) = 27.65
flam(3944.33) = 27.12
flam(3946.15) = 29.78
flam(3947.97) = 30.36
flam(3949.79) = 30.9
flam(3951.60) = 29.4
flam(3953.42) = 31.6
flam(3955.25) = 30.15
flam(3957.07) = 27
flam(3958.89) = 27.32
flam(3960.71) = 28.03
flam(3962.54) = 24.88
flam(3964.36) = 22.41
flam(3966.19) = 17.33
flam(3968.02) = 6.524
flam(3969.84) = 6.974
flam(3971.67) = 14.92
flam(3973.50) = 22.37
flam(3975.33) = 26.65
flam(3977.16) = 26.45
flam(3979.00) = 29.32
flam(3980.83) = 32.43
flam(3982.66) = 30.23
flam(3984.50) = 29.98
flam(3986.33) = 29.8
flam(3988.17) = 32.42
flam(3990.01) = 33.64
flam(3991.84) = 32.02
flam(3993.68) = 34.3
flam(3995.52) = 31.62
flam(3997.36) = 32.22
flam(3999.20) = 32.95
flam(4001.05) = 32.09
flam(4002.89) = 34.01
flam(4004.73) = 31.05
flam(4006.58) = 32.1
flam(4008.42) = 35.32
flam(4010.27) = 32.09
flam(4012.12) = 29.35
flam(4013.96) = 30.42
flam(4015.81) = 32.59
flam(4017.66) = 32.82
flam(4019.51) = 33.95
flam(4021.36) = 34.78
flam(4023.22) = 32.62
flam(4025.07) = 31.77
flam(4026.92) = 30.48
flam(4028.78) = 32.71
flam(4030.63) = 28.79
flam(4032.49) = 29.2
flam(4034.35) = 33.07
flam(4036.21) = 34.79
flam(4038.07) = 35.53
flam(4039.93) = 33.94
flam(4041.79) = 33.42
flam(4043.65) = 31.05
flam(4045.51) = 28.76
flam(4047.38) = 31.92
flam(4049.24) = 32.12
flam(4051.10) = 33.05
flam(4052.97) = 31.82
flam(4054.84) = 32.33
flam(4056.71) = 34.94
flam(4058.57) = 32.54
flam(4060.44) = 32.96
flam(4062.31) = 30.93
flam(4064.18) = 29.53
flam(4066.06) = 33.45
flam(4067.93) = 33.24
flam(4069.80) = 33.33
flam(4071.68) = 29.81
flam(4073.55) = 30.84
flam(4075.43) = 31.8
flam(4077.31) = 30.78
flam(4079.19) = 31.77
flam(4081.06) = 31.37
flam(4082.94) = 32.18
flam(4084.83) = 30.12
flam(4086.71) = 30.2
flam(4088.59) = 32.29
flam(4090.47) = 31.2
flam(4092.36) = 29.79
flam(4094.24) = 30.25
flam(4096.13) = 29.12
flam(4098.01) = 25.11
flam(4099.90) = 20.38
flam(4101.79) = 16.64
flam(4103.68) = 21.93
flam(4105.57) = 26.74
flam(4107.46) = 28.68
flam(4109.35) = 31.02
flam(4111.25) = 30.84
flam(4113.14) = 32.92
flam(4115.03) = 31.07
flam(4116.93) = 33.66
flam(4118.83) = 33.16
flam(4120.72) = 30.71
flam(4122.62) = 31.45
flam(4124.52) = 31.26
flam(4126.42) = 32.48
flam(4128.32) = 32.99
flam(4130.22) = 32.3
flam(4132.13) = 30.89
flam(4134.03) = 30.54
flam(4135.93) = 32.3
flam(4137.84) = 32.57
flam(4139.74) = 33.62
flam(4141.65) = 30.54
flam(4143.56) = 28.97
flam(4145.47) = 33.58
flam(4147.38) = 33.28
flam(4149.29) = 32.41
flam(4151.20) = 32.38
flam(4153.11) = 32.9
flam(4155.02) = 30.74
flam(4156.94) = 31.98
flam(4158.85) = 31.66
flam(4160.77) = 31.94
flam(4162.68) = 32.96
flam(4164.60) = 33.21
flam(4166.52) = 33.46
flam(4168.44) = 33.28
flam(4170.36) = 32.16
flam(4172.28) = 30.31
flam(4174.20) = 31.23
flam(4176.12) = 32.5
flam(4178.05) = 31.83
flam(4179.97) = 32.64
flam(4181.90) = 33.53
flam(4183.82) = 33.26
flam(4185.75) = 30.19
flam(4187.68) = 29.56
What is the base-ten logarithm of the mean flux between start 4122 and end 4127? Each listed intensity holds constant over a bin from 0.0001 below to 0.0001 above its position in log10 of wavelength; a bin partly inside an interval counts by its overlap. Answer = 1.501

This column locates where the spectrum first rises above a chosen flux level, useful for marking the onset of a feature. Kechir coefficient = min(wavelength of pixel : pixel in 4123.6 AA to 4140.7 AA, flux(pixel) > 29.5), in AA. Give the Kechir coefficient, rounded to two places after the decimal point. 4124.52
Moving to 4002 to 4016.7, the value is 4002.89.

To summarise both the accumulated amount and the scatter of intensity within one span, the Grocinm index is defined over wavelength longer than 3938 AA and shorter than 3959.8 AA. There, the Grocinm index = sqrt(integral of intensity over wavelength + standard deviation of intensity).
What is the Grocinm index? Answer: 24.9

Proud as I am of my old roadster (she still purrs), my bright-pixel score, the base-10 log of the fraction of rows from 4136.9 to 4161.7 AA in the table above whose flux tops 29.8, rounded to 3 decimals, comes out -0.035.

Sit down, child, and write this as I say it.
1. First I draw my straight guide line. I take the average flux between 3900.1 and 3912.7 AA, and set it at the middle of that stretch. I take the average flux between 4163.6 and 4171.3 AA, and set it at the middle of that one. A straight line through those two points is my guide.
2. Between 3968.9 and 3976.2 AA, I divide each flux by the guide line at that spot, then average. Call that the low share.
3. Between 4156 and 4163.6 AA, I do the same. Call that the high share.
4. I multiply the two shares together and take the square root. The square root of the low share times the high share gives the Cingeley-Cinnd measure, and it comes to 0.73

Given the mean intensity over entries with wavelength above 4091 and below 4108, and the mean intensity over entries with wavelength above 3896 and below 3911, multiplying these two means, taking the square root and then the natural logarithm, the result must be 3.33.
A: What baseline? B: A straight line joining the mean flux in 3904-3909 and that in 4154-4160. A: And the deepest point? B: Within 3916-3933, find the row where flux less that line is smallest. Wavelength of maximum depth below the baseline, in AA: 3931.64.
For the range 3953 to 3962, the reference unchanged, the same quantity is 3957.07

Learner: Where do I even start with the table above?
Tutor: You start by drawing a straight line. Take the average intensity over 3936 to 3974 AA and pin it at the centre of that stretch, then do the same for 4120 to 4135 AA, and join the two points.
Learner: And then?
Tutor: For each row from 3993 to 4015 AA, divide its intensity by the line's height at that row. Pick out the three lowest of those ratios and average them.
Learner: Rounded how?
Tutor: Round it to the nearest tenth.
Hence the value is 1.2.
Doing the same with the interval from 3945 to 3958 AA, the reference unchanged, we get 1.2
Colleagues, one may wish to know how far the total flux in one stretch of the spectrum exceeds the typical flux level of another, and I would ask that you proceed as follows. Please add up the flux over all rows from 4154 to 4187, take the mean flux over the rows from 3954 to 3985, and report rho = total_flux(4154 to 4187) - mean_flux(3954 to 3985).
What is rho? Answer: 523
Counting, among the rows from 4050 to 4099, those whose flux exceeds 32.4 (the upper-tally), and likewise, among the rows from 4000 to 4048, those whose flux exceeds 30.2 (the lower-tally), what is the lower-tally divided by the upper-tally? 3.1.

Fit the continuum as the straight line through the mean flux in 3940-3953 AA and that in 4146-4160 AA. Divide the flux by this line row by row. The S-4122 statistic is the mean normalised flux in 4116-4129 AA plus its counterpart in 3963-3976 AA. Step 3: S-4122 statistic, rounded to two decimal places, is 1.59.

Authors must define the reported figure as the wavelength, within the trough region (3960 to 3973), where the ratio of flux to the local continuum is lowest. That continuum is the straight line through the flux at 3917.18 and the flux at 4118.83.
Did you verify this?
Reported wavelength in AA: 3968.02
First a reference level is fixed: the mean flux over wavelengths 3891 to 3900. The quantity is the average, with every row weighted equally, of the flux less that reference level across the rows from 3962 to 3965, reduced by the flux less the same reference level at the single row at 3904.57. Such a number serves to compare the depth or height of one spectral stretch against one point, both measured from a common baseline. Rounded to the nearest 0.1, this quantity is -6.6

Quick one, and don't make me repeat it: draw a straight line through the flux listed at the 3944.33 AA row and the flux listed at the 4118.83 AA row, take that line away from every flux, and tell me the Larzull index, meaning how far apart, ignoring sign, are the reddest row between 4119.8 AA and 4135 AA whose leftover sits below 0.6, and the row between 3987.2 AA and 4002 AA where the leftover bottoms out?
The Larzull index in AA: 138.5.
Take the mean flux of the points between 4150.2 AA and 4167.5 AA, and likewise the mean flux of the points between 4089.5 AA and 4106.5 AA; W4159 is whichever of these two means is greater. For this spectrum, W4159 32.4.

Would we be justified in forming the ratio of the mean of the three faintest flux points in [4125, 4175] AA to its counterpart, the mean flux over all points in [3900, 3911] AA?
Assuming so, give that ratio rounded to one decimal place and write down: 0.9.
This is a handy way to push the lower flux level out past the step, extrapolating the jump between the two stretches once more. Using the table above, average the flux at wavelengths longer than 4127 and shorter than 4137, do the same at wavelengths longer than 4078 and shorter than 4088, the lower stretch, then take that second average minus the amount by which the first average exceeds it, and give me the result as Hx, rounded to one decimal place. 30.5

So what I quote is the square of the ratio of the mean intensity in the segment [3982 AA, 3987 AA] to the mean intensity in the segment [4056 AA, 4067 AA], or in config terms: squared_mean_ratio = 0.86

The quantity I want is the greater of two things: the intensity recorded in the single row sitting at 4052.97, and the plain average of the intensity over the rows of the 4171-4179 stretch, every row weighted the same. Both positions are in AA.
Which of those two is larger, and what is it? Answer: 31.8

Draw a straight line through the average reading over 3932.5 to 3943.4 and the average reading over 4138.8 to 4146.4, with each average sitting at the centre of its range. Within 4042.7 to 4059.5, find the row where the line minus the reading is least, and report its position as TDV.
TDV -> 4056.71 AA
